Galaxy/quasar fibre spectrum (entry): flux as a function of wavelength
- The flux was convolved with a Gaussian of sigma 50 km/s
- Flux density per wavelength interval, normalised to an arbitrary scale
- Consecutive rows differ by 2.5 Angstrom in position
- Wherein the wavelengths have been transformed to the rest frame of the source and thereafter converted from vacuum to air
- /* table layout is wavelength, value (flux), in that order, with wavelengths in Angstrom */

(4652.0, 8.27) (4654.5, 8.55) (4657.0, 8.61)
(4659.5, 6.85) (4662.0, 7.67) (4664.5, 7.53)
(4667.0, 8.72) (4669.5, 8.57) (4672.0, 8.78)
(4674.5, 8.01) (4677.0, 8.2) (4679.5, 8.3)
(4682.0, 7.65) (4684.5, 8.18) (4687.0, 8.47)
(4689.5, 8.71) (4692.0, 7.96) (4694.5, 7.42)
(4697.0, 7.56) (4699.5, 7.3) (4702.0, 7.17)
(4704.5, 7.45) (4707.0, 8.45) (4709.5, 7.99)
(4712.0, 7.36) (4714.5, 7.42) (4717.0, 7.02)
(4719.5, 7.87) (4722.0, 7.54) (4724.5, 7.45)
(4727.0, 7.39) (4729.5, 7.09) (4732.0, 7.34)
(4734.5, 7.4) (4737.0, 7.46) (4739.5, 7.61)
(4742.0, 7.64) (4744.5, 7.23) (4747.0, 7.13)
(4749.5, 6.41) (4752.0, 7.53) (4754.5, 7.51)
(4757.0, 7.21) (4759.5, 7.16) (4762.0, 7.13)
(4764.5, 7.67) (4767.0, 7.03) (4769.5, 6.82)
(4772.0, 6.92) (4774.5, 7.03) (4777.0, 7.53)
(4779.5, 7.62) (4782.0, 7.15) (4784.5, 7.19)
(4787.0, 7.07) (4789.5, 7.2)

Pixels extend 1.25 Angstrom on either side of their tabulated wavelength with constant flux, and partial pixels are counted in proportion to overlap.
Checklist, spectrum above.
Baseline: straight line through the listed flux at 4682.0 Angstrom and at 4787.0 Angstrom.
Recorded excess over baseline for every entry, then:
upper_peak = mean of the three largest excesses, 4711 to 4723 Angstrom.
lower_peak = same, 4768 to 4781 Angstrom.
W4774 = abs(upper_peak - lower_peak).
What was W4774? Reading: 0.11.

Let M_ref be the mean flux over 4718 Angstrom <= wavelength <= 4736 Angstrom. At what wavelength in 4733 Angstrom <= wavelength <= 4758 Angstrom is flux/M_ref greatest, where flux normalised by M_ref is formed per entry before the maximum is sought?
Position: 4742.0 Angstrom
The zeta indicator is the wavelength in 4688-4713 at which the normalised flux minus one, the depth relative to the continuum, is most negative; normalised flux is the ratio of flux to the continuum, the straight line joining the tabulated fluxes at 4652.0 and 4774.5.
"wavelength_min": 4702.0 Angstrom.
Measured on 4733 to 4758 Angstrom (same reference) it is 4749.5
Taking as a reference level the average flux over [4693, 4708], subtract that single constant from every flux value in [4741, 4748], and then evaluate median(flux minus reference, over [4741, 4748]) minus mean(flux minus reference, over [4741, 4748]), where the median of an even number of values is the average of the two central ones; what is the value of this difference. -0.10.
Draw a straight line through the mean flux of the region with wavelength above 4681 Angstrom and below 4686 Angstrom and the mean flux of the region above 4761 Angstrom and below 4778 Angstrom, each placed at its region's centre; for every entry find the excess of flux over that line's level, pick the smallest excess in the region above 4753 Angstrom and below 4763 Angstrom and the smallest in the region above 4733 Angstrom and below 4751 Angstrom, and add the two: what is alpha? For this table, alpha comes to -1.0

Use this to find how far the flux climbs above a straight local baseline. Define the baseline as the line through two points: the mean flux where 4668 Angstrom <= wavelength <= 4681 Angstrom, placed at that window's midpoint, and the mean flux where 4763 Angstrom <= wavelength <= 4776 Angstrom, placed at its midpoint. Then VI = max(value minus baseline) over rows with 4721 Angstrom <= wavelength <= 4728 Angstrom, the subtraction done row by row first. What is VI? -0.19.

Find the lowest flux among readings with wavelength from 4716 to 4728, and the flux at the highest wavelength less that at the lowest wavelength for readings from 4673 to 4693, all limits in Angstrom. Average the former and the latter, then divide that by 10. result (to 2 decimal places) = 0.35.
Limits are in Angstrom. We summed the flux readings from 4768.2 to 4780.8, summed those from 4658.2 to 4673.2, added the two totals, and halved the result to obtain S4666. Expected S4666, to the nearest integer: 42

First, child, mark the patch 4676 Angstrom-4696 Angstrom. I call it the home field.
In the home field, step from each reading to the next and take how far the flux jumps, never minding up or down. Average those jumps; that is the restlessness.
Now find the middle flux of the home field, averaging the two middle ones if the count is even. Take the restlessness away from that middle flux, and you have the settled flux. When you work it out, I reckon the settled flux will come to 7.7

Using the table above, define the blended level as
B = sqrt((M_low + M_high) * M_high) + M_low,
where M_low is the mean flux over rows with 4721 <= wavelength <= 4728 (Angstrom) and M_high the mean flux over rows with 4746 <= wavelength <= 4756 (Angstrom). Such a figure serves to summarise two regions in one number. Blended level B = 17.7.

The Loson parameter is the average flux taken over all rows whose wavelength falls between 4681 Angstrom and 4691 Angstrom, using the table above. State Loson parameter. 8.3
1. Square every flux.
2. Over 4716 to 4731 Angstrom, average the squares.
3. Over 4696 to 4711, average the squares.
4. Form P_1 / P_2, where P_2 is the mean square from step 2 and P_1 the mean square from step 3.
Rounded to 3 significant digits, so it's 1.07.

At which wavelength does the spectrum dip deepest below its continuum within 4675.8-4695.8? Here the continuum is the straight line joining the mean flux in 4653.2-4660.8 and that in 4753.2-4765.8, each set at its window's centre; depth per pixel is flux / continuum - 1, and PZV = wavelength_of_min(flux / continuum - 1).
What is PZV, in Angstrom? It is 4694.5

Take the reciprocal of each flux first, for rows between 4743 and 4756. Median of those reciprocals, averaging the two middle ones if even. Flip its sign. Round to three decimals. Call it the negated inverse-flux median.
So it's -0.138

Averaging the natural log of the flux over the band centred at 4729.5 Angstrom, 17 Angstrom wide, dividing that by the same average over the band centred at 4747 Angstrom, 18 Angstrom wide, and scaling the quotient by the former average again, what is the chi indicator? 2.01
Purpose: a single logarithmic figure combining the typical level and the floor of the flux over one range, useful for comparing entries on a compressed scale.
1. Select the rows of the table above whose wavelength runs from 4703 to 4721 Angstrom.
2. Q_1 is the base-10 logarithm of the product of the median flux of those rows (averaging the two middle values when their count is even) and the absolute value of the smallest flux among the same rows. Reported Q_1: 1.72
